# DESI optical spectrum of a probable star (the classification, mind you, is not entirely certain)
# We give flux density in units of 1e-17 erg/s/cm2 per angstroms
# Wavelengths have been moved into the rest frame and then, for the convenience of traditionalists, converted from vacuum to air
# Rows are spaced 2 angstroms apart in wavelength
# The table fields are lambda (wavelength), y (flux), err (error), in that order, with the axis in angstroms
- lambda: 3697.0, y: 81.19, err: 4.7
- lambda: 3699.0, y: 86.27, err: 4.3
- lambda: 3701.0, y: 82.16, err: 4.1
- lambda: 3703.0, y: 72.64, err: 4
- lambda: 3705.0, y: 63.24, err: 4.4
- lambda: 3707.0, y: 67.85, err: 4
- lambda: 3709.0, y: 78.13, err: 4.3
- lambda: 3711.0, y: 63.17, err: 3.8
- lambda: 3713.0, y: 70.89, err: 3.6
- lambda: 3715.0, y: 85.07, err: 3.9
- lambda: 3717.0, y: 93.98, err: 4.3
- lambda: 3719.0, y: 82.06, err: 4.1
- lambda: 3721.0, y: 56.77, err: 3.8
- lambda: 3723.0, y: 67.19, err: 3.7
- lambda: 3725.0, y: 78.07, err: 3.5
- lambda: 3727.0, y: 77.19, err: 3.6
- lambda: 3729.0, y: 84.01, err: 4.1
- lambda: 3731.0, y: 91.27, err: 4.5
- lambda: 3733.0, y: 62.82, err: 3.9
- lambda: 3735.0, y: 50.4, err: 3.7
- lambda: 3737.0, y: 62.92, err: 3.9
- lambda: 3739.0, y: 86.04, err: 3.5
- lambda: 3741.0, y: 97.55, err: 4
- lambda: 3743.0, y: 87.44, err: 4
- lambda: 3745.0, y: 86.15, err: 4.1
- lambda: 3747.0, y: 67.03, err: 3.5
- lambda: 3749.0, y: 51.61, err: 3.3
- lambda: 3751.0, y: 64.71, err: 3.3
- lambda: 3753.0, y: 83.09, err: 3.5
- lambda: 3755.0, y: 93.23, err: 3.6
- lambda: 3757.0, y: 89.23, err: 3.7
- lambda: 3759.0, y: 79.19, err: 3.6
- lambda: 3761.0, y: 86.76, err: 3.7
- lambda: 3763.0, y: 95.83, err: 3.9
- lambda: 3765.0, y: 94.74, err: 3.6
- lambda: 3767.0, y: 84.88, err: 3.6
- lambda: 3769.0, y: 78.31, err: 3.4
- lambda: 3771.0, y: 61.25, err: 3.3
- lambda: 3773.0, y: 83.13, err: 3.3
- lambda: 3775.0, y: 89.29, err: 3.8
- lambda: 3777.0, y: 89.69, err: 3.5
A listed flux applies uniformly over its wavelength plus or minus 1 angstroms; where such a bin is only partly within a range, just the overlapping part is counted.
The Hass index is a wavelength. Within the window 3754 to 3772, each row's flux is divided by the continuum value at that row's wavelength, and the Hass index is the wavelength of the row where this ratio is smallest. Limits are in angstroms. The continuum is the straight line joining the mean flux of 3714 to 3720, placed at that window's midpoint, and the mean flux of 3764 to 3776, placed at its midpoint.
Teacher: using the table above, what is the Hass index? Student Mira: 3771.0 angstroms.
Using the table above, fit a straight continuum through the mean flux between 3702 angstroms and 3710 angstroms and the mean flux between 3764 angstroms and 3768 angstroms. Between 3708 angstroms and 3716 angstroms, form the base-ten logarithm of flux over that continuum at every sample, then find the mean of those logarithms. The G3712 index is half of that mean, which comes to 0.004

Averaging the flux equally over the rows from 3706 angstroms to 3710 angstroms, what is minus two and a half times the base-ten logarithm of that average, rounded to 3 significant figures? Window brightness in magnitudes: -4.66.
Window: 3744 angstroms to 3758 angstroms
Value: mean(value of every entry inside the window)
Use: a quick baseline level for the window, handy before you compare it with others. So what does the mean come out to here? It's 76.4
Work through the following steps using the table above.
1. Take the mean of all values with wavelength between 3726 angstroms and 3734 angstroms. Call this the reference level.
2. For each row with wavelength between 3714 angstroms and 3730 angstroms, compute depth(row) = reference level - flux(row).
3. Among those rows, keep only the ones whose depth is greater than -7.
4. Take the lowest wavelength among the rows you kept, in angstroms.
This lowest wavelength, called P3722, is 3715.0 angstroms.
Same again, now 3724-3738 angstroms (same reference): 3725.0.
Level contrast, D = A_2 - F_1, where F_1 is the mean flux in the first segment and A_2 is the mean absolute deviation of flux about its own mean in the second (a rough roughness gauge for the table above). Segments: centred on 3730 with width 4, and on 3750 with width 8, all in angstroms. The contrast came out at -79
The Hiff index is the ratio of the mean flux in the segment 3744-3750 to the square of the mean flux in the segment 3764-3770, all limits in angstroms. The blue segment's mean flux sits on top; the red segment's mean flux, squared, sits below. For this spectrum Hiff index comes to 0.0092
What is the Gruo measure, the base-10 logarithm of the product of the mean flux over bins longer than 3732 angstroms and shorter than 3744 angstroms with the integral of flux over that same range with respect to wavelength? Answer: 4.824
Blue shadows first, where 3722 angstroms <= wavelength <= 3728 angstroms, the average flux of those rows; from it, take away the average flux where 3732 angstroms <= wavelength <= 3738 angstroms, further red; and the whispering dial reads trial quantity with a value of 15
